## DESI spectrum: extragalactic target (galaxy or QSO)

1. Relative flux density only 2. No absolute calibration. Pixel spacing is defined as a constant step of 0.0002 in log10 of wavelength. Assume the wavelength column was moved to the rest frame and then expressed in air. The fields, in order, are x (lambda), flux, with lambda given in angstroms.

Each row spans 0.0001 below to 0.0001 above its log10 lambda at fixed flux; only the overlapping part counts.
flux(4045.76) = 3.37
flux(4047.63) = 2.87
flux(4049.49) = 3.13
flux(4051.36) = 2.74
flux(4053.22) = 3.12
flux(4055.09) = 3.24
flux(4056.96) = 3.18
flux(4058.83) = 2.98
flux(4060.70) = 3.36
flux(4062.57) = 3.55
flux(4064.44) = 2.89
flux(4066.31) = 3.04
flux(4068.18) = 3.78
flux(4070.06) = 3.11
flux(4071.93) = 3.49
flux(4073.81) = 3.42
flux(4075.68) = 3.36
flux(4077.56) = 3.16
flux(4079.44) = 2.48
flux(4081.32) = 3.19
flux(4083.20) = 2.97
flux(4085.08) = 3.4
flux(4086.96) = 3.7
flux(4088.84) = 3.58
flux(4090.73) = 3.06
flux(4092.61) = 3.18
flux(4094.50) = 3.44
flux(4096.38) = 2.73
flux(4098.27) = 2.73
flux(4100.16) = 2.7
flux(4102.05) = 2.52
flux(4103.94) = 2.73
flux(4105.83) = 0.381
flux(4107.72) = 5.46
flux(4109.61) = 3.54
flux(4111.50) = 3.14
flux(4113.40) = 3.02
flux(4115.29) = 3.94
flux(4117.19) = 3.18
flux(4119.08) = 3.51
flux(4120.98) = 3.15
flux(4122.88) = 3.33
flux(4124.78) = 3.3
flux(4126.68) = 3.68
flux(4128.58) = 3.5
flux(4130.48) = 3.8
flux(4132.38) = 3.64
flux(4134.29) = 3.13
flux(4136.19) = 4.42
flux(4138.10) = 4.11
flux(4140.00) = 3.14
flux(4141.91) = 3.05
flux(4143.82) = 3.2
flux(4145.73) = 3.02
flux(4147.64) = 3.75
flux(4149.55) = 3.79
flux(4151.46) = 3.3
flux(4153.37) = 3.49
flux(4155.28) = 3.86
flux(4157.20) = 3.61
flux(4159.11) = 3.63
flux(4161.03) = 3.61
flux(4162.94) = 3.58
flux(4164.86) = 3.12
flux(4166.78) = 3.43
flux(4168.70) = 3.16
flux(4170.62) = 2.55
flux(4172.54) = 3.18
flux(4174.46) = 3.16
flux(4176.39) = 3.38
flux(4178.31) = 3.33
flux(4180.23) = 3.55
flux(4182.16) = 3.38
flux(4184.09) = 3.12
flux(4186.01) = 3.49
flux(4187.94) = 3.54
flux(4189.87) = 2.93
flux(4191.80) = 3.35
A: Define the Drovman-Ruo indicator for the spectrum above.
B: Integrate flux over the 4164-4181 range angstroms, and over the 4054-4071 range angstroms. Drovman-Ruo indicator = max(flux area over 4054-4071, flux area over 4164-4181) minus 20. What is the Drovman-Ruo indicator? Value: 35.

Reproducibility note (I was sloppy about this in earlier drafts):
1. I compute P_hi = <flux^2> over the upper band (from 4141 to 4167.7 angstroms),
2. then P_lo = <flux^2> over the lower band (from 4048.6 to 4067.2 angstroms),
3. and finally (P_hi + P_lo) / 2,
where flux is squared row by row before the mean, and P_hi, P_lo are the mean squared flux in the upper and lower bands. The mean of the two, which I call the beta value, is 10.9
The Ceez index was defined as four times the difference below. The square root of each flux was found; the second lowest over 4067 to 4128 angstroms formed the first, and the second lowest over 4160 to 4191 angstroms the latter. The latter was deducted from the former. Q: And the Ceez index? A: -0.5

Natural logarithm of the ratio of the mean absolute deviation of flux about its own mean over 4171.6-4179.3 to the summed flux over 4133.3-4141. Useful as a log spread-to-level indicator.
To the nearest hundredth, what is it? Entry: -5.08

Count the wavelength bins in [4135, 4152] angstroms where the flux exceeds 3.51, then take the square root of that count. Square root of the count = 2.0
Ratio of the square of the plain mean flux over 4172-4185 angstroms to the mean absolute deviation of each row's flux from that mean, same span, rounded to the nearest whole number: 87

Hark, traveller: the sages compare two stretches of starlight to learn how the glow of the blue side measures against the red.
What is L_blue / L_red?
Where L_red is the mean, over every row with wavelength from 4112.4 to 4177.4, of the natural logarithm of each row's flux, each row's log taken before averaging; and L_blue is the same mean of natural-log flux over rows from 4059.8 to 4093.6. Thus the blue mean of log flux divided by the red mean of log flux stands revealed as 0.959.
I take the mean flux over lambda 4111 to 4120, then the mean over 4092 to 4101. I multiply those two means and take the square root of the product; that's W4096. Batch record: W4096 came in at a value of 3.15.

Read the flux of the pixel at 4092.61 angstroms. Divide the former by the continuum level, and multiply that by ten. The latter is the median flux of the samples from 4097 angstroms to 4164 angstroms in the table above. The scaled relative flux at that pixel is 9.1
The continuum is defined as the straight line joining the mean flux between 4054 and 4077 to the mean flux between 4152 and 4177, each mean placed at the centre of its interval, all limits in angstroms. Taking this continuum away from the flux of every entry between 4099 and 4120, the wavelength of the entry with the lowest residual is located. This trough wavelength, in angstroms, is 4105.83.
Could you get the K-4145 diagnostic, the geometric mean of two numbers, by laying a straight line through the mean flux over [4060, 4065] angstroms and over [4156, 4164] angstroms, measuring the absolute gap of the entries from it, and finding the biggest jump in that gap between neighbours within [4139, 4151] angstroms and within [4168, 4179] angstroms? 0.47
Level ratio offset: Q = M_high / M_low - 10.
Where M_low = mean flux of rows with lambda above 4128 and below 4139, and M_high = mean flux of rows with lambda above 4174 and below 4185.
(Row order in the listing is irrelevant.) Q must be -9.12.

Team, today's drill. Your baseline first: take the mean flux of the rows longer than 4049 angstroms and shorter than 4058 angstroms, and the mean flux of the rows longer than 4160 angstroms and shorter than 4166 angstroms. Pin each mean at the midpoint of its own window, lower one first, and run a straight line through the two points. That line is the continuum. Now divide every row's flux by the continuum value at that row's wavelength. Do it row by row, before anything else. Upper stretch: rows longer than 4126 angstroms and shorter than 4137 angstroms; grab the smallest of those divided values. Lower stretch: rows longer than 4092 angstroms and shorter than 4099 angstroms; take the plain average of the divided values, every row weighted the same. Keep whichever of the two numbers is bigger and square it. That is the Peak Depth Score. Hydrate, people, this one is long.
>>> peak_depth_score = 0.88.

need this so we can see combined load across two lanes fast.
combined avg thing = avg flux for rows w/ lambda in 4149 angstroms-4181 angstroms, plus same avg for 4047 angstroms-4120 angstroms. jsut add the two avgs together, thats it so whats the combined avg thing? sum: 6.55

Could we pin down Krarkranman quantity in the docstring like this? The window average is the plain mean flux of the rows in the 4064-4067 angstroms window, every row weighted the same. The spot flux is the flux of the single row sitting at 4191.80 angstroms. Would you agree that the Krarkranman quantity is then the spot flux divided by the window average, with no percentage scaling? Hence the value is 1.1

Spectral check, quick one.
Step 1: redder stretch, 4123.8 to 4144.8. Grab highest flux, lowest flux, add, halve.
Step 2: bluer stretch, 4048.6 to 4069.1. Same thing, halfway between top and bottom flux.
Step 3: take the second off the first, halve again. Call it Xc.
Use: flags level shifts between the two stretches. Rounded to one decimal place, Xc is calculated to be 0.2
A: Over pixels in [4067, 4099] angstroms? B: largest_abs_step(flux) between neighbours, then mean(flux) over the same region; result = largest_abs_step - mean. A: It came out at -2.5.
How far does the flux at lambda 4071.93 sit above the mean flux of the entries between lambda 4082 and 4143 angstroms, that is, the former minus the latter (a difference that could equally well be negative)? 0.2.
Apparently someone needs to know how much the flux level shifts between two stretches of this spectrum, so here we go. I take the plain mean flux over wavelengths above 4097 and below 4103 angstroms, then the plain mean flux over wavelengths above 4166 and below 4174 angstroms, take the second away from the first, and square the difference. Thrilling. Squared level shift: 0.18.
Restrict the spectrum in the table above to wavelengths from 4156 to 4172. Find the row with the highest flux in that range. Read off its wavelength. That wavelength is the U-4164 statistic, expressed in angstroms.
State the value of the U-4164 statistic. 4159.11 angstroms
